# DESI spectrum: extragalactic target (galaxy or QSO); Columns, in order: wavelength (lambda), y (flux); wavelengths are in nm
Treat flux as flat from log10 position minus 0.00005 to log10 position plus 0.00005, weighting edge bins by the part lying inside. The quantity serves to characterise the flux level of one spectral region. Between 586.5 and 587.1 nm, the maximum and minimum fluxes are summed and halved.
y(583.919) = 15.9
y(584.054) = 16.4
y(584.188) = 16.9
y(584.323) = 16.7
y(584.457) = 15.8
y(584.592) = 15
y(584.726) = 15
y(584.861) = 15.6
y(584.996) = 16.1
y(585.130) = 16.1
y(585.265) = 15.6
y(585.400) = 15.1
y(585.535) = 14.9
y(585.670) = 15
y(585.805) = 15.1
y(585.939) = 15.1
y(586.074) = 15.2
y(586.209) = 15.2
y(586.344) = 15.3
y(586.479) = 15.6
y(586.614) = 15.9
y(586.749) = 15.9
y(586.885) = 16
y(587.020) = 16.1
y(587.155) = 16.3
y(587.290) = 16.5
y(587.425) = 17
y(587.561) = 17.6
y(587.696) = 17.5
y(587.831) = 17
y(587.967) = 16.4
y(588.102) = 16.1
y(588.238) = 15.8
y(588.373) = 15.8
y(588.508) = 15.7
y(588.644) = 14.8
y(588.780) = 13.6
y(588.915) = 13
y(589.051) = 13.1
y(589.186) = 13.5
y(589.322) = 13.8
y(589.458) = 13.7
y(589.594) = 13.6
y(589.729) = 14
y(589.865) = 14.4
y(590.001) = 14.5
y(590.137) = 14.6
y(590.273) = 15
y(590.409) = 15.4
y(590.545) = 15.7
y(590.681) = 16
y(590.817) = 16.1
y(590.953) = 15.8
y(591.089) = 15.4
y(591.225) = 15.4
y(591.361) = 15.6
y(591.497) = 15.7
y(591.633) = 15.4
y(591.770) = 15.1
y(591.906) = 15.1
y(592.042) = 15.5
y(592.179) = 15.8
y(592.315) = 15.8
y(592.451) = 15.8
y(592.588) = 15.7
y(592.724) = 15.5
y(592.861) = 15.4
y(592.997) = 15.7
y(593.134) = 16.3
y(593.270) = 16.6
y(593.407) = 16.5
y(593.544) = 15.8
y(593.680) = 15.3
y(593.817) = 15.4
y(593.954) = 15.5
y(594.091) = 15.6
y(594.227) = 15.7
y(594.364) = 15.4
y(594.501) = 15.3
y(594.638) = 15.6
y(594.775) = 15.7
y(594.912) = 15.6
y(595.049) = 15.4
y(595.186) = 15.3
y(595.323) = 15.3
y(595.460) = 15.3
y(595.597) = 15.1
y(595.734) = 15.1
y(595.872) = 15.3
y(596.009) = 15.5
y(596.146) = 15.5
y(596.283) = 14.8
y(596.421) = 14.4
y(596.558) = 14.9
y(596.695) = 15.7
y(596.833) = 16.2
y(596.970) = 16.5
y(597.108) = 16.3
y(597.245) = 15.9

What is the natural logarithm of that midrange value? 2.77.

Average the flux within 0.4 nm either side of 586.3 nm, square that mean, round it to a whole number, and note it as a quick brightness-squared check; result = 237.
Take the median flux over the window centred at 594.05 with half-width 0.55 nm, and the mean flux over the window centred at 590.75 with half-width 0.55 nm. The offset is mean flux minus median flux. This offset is 0.15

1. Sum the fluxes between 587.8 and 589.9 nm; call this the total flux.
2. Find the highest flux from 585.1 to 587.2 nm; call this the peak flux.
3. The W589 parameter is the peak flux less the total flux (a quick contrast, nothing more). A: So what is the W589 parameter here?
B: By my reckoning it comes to -218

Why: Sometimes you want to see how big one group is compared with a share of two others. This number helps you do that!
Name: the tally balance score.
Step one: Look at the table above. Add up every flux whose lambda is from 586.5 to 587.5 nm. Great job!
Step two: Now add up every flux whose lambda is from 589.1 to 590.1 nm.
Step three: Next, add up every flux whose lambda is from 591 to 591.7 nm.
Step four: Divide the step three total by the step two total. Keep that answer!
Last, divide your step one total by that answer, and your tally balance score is 143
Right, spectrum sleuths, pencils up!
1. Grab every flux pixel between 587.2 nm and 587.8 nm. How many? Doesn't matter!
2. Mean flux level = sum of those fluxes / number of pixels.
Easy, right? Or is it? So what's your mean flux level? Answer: 17.1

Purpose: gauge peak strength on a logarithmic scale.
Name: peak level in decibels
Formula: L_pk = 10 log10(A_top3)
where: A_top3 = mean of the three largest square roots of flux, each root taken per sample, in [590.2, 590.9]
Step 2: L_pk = 6.01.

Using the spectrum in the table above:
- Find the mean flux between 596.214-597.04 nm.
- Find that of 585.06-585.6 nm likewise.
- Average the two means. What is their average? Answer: 15.4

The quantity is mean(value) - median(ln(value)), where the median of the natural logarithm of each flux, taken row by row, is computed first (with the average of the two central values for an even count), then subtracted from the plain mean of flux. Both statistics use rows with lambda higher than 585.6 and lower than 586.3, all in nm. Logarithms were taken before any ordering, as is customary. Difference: 12.4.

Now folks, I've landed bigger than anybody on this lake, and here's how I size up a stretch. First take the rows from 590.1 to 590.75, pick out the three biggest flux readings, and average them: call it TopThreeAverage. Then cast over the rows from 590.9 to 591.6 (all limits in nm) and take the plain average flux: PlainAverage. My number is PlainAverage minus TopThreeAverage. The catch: -0.12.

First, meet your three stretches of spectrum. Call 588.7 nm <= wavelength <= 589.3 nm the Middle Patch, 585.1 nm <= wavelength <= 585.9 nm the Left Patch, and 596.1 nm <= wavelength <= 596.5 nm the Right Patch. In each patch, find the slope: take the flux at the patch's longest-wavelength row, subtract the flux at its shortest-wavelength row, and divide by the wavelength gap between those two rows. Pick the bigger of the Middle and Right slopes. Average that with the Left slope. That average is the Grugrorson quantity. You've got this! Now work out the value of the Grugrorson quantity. -0.86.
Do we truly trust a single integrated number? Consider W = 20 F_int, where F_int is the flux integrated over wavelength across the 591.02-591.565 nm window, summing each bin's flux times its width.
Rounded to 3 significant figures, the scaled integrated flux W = 169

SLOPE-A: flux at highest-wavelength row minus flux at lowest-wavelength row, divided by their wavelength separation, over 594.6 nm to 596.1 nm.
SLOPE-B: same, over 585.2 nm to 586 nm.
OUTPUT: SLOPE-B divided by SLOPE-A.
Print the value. 10.2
